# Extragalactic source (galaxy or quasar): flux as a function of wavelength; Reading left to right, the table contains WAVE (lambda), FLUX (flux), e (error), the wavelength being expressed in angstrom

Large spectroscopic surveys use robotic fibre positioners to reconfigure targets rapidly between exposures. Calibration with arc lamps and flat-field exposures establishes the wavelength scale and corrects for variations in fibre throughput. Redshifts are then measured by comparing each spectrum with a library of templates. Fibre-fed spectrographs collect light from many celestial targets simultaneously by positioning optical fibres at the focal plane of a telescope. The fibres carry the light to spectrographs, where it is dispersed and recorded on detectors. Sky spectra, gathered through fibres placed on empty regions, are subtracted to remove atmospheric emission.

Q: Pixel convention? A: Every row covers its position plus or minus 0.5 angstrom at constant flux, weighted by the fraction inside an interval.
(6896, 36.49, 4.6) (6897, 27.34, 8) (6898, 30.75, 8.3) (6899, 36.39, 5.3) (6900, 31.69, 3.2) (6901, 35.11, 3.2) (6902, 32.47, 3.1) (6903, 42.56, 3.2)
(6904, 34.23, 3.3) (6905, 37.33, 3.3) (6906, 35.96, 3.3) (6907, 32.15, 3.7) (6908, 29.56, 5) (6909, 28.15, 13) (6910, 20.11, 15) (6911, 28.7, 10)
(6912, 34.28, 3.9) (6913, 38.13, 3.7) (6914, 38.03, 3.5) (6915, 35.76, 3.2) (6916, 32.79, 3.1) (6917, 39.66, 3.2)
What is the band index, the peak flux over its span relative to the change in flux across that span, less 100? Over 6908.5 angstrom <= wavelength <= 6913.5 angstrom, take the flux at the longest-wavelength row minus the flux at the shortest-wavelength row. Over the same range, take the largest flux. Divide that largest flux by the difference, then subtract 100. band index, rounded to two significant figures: -96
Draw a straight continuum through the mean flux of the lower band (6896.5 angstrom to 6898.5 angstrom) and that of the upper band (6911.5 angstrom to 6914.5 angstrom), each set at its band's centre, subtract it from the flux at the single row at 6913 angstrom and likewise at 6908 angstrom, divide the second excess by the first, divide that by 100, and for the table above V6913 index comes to -0.04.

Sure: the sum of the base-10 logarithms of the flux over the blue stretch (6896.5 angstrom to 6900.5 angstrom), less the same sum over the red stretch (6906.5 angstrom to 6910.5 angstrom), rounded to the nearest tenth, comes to 0.3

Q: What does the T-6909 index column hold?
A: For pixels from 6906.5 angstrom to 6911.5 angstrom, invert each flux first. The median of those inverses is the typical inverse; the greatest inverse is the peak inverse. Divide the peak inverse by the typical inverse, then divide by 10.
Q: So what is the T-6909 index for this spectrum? 0.143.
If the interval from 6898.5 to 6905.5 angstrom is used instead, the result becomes 0.111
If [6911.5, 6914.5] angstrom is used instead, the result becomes 0.111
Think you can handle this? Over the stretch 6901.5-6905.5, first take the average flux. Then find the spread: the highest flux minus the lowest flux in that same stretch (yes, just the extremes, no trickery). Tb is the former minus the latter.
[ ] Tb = 27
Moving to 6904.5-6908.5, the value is 26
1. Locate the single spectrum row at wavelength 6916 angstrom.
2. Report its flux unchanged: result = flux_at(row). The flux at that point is 32.79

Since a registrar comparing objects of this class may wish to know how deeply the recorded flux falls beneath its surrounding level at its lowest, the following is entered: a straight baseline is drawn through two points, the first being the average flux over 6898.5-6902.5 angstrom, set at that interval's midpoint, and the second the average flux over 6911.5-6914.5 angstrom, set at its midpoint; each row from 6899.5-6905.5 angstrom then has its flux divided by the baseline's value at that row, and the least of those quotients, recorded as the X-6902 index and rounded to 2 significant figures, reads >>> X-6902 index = 0.94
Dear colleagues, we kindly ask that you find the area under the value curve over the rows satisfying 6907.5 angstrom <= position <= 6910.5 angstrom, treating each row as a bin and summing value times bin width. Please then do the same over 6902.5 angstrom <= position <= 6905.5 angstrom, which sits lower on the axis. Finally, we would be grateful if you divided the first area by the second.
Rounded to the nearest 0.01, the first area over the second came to 0.68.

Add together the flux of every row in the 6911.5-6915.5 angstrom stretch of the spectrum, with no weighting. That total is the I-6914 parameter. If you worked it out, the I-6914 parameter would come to 146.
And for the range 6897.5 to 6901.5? 134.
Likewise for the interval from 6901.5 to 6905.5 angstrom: 147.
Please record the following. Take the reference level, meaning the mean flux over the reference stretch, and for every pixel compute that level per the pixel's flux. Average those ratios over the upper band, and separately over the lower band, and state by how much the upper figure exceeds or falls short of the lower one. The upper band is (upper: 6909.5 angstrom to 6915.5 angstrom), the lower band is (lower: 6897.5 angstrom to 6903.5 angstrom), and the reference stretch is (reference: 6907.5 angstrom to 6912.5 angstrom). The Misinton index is 0.09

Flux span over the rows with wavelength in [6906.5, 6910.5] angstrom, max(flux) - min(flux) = 12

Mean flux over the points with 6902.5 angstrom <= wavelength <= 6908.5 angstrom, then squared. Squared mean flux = 1246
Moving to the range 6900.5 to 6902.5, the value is 1142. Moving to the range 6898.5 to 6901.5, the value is 1183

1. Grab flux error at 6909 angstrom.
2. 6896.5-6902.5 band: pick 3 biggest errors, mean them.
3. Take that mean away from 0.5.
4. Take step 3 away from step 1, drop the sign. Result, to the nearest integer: 20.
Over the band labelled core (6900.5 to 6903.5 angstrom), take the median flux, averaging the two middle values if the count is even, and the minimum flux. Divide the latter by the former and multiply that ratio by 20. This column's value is 18.5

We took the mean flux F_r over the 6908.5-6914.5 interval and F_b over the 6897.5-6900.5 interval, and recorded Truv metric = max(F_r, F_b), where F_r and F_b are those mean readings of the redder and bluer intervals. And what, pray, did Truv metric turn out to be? 32.9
